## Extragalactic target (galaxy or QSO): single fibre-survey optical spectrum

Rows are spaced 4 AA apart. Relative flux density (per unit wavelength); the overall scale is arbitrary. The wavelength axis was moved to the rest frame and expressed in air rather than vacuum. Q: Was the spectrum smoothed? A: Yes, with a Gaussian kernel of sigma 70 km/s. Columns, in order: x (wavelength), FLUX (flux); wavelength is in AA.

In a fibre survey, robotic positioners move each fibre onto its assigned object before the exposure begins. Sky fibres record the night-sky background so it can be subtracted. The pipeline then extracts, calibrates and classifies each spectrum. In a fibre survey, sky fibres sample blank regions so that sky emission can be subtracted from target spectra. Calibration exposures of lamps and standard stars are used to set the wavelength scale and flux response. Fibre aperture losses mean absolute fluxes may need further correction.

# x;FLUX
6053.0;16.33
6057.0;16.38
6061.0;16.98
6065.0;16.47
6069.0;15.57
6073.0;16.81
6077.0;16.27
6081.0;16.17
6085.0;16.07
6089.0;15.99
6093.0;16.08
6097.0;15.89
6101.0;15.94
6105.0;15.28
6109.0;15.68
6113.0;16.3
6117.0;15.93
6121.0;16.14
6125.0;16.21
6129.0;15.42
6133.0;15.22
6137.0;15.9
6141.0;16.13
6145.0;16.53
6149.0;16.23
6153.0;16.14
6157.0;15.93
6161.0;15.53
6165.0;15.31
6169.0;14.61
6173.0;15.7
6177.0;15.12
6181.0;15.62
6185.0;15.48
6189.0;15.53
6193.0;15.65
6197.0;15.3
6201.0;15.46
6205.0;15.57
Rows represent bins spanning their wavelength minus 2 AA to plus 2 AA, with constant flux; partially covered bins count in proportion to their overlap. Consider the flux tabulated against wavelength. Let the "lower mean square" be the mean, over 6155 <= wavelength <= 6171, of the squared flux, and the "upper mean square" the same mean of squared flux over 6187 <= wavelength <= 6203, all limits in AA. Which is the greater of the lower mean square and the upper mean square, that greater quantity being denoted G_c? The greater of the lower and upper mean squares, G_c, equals 240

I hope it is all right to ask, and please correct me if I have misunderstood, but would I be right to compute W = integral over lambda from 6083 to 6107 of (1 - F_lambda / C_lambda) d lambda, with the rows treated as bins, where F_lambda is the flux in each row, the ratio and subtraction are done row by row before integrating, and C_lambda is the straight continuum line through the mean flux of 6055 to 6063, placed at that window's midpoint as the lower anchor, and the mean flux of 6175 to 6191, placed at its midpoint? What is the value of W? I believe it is 0.65 AA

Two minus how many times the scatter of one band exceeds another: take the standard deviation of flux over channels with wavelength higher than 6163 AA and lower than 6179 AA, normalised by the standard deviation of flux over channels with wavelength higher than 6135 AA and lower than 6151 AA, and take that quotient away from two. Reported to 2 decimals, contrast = 0.27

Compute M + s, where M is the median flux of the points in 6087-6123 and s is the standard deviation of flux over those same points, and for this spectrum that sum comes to 16.2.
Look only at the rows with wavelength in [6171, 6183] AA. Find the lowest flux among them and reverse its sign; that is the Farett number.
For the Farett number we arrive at -15.1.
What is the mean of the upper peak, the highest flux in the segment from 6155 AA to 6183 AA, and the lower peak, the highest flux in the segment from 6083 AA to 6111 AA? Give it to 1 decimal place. 16.0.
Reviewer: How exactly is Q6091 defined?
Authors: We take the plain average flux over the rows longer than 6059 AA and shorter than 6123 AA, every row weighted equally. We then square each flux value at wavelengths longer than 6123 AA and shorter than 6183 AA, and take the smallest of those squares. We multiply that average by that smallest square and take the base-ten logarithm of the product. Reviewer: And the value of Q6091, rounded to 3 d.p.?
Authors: 3.536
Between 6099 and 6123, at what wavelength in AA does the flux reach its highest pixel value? 6113.0 AA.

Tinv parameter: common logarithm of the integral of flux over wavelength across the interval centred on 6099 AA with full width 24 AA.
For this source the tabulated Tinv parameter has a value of 2.58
